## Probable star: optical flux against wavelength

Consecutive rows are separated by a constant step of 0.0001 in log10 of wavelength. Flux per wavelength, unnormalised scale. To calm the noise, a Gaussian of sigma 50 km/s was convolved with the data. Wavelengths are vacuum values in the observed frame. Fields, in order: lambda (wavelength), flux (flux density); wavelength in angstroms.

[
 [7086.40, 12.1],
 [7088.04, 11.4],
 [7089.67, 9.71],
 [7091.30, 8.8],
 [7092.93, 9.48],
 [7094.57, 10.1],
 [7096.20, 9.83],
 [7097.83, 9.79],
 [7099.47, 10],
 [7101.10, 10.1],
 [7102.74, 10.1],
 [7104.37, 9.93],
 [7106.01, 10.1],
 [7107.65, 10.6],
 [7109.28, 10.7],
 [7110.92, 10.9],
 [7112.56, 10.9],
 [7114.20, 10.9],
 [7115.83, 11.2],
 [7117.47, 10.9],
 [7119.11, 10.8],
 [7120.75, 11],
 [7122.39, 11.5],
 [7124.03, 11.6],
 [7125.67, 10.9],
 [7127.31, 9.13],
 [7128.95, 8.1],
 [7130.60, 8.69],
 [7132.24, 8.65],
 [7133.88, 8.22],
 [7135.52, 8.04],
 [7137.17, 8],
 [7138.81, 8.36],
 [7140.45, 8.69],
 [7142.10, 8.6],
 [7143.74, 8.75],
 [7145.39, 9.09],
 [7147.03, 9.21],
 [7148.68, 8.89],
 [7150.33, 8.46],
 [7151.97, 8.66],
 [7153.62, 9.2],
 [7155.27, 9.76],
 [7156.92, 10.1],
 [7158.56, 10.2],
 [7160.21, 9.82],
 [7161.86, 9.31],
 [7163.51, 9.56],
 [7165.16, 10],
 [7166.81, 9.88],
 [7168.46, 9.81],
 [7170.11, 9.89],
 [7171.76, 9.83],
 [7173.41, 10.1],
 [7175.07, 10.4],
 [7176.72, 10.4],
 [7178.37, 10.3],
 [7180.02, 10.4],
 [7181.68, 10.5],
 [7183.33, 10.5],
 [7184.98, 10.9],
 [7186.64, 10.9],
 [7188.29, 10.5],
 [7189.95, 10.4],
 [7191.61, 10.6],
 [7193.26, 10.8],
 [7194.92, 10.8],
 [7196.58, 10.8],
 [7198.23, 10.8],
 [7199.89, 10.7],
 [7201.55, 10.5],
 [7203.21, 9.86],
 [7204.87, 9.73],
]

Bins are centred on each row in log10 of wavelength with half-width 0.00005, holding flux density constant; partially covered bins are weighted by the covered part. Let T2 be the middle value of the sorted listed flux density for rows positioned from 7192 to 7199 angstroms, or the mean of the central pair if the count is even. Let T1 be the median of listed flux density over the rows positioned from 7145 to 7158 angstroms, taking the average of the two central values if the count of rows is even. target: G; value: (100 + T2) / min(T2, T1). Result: 12.1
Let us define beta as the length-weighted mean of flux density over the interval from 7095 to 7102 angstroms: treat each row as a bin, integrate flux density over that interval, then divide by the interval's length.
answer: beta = 9.9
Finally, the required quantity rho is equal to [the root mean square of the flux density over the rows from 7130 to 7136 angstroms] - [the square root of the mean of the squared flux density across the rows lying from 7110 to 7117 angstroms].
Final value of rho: -2.6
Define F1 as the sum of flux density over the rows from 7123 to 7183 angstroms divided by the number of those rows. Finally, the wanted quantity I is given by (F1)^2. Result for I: 89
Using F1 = 9.4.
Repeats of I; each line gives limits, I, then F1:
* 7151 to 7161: 93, 9.6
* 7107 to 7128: 118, 10.8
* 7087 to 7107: 99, 9.9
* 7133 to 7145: 70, 8.4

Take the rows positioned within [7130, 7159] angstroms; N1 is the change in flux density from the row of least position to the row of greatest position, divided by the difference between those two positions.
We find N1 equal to 0.05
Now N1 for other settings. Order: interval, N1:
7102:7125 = 0.07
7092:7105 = 0.04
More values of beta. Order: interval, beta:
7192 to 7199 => 10.8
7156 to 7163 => 9.8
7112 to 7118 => 11.0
